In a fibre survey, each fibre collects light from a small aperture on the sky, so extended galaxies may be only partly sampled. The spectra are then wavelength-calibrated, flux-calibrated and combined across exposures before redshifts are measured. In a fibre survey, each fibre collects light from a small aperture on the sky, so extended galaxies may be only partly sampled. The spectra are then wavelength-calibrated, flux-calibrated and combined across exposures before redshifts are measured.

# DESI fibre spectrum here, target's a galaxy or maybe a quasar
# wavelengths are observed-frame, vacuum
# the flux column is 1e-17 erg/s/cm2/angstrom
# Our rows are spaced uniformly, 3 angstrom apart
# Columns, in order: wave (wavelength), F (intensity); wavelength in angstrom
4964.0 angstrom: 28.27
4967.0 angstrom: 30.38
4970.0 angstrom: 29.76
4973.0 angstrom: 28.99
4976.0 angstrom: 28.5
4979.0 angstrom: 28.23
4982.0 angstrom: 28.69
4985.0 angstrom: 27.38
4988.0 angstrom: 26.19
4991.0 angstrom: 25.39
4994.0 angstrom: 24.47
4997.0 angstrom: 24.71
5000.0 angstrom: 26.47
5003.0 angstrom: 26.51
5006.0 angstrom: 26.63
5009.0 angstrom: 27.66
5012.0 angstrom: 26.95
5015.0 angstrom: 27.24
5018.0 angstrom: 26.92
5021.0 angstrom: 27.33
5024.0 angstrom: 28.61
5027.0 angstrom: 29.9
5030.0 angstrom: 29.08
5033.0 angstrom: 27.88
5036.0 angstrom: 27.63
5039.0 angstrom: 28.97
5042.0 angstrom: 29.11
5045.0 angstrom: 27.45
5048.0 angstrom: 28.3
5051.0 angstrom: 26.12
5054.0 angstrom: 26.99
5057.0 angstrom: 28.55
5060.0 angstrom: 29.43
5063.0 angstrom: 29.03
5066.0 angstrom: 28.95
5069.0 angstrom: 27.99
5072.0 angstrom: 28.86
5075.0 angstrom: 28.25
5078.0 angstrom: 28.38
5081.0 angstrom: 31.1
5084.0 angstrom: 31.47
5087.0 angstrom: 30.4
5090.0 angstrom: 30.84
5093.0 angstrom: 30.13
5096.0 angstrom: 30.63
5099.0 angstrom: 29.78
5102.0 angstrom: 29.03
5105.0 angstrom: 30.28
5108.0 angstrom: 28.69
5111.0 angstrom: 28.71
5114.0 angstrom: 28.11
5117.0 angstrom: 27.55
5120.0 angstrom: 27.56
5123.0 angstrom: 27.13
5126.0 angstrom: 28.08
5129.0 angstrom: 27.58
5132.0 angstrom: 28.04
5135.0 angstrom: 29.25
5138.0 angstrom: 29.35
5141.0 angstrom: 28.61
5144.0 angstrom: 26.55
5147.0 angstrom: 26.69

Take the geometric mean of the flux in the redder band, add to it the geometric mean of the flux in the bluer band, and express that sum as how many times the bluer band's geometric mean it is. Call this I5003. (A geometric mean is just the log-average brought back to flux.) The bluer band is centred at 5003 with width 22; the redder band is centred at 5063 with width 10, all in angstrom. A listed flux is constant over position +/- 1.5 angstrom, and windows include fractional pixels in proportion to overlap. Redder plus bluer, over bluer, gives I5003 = 2.11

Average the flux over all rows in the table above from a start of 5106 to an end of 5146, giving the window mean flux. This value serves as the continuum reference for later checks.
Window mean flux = 28.1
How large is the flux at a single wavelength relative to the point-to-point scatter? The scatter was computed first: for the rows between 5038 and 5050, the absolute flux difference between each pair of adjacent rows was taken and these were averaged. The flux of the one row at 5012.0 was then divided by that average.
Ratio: 31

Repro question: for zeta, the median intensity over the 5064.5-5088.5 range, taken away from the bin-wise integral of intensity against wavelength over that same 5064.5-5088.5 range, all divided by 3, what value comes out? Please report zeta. 226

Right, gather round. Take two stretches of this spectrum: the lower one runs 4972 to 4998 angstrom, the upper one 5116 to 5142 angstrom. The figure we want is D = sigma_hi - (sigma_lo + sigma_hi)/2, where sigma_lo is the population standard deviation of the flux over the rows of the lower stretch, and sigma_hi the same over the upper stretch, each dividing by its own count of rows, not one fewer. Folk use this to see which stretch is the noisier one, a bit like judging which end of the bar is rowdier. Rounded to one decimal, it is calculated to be -0.5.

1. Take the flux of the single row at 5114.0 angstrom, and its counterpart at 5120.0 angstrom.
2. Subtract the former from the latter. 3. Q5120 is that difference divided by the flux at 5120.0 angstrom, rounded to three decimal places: -0.020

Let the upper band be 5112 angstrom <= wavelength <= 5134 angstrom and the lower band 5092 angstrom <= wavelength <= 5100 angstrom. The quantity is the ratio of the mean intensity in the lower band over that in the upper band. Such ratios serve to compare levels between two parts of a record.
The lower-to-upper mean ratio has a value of 1.09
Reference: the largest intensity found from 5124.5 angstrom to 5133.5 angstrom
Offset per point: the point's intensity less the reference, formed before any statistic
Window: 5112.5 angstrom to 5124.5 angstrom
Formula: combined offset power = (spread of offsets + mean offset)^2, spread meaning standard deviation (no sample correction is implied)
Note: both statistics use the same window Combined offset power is 0.0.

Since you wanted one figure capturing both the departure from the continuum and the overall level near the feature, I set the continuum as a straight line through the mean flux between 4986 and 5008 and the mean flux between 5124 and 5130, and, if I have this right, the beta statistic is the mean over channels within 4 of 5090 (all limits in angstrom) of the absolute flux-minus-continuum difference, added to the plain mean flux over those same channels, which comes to 33.7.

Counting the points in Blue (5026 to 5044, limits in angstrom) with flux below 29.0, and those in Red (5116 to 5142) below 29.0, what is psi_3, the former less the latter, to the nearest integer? -4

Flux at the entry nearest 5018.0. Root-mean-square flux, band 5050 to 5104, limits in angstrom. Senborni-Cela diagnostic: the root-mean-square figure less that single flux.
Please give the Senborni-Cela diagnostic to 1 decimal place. 2.3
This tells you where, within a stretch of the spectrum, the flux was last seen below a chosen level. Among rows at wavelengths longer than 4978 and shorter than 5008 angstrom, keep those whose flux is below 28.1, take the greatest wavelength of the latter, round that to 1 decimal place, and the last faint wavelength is 5006.0 angstrom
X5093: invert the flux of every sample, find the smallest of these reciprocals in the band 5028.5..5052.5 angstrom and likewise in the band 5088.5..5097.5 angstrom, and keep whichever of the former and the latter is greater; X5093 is 0.0344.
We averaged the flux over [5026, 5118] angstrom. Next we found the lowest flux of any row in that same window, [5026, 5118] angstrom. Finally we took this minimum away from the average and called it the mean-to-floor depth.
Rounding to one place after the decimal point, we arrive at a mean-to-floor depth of 2.8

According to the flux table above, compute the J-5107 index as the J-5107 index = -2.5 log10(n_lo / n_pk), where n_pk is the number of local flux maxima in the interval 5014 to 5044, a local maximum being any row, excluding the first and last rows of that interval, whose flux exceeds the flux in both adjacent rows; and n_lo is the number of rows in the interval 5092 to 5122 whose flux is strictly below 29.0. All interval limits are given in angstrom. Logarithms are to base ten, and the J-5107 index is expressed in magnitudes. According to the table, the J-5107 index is -1.7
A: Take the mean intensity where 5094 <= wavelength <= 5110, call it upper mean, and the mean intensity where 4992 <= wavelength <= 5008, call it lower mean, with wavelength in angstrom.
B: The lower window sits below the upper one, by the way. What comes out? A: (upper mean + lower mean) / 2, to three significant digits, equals 27.7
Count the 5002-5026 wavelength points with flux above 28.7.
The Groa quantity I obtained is 0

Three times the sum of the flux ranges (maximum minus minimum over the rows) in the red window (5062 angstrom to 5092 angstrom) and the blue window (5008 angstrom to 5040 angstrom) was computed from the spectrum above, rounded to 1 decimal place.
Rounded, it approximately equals 19.4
